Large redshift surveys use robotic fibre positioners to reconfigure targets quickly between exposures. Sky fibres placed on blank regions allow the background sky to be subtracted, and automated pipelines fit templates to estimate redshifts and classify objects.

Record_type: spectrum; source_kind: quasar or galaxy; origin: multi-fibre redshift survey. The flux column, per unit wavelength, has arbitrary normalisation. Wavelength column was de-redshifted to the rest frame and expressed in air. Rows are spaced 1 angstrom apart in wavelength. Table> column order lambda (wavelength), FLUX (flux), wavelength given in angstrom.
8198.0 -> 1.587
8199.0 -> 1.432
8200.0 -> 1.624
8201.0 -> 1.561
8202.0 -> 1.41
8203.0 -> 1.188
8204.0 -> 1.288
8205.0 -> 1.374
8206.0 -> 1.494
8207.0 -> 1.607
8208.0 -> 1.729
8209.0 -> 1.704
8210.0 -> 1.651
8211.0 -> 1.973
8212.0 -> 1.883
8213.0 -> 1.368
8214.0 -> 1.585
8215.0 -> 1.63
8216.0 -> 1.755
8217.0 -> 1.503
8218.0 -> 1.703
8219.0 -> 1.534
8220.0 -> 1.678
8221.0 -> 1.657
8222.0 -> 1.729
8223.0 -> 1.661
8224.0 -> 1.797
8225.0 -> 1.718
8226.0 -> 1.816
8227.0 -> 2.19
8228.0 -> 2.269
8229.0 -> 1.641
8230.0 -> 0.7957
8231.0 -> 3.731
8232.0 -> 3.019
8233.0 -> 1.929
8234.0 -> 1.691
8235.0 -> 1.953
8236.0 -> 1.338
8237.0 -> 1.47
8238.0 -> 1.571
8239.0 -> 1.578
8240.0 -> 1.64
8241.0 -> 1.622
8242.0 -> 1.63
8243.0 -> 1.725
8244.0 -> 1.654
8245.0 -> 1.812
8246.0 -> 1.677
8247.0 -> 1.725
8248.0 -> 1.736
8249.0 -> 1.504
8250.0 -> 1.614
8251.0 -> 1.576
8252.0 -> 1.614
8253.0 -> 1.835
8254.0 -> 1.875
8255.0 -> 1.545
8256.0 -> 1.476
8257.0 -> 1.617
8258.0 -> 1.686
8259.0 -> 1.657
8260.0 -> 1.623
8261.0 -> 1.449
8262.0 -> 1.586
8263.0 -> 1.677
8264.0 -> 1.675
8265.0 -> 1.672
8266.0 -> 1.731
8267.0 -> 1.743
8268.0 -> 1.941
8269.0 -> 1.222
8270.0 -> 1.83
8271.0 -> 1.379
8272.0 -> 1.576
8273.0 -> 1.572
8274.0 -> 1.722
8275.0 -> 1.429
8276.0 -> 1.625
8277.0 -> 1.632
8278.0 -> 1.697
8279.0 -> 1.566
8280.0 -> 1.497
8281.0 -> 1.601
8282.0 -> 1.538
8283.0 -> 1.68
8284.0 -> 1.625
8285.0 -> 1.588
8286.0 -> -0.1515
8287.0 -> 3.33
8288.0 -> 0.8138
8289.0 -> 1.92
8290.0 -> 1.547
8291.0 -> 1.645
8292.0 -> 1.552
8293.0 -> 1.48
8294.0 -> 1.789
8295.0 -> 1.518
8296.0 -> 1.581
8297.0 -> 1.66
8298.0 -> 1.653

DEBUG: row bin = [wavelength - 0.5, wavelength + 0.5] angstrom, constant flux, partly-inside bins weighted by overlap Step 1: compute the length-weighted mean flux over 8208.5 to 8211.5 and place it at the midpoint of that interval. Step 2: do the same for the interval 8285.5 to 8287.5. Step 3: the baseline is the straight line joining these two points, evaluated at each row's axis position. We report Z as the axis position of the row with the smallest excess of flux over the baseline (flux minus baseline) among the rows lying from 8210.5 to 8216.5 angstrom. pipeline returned 8213.0 angstrom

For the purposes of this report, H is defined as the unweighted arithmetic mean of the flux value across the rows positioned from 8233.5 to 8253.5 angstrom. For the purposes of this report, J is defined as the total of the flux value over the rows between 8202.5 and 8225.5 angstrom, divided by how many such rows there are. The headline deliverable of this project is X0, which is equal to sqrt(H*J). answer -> 1.63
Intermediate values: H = 1.65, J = 1.62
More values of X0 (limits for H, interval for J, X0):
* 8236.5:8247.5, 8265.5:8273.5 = 1.63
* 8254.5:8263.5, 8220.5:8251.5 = 1.69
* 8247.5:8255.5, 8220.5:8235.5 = 1.81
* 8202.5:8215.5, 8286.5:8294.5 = 1.66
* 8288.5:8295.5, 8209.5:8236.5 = 1.73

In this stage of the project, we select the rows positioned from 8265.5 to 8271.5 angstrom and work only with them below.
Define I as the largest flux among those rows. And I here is 1.941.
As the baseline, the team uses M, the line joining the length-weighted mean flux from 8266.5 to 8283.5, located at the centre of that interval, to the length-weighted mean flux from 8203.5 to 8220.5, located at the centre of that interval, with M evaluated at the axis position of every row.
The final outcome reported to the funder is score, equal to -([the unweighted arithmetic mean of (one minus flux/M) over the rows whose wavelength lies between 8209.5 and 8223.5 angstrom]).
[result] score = 0.031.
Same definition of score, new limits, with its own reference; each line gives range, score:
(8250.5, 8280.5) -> 0.012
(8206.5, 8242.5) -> 0.098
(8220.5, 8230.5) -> 0.071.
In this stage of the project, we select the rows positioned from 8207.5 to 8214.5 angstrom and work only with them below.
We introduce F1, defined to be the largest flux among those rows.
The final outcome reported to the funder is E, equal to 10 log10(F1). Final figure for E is 3.0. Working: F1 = 1.973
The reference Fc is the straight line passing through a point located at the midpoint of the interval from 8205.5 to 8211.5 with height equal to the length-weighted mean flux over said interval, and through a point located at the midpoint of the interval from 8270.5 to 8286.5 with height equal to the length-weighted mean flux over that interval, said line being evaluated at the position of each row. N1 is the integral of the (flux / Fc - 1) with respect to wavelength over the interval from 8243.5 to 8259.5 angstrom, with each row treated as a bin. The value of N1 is 1.07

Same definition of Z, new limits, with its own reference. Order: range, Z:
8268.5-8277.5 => 8269.0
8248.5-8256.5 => 8256.0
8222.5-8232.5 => 8230.0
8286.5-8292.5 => 8288.0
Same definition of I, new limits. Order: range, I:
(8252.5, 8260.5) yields 1.875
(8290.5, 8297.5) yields 1.789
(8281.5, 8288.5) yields 3.33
